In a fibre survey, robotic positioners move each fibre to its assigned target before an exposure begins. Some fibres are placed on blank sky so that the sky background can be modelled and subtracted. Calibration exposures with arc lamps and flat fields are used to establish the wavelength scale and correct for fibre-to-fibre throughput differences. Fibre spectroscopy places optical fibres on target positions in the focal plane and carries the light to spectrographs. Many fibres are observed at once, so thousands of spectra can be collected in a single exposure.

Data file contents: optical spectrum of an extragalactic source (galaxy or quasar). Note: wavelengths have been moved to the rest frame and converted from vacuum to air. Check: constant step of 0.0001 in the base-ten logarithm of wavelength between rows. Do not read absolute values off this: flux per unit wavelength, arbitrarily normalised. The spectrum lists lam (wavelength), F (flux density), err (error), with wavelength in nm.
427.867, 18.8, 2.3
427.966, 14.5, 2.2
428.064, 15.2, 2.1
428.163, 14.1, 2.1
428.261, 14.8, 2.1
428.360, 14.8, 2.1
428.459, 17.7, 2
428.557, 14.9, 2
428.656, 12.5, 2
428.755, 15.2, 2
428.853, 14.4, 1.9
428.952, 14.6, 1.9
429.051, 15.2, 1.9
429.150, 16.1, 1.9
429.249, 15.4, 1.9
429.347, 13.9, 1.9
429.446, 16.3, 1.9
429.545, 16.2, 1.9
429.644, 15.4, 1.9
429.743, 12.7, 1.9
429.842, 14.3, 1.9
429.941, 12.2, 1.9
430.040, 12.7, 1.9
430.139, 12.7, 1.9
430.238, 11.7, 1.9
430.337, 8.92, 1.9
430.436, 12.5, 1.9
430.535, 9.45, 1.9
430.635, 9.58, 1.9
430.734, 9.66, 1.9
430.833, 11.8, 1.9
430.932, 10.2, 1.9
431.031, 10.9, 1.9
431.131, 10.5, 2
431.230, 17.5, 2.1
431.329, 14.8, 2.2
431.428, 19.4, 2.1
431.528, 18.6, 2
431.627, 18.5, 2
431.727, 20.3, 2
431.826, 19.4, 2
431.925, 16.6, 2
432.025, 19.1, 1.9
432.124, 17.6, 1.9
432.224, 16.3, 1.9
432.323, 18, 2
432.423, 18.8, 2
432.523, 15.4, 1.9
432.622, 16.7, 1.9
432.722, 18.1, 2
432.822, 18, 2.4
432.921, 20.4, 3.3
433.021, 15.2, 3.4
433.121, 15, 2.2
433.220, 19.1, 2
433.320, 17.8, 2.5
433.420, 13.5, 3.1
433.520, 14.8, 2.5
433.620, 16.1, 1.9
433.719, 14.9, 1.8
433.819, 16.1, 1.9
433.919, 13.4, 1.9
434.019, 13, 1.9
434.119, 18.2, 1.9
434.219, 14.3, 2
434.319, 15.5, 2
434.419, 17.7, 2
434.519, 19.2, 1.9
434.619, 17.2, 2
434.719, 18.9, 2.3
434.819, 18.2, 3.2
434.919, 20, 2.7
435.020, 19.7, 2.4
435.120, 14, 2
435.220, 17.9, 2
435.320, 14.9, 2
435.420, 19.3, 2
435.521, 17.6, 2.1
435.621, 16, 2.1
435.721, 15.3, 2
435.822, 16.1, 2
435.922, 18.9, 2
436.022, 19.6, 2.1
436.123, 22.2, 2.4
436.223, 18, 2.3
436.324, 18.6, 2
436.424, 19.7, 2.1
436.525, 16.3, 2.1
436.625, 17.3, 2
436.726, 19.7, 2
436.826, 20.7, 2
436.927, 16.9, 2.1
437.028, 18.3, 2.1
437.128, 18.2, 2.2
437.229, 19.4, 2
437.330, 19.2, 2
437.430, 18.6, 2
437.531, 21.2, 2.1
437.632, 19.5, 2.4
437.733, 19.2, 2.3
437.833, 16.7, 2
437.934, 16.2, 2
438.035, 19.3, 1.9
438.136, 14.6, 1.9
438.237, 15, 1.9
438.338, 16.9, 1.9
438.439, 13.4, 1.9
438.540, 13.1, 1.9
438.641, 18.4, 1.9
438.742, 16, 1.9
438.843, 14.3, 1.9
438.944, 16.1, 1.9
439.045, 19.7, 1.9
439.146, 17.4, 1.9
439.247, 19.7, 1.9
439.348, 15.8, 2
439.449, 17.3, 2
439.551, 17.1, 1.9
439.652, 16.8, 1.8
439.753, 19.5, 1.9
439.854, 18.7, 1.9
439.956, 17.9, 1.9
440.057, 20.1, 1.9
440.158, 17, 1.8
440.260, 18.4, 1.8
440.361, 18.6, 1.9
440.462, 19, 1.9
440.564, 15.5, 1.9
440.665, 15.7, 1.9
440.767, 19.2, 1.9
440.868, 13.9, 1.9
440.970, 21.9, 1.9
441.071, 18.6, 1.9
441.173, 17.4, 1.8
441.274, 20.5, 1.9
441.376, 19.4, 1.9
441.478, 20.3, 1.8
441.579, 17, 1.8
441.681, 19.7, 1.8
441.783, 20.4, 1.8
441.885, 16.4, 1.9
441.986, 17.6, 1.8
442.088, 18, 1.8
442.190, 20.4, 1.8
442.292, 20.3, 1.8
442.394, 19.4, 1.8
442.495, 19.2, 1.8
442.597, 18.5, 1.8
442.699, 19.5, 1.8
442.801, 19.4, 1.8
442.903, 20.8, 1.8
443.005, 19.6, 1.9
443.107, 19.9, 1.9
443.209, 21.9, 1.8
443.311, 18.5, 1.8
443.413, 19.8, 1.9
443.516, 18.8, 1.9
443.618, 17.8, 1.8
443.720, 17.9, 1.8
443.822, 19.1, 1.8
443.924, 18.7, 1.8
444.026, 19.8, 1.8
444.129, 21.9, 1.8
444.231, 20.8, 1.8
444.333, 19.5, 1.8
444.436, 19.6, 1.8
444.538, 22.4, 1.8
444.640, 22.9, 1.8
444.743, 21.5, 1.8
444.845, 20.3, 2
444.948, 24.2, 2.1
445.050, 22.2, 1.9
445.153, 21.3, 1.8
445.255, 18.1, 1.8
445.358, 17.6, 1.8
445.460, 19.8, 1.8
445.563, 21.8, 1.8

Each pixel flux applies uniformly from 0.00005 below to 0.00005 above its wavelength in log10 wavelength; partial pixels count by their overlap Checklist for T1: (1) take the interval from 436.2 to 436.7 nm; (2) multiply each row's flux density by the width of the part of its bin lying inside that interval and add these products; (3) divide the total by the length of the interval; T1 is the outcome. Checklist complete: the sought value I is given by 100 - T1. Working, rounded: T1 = 18.0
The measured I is 82.0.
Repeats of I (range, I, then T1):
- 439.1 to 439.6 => 82.6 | 17.4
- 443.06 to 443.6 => 80.4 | 19.6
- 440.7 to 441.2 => 81.9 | 18.1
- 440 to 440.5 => 81.4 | 18.6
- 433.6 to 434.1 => 85.2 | 14.8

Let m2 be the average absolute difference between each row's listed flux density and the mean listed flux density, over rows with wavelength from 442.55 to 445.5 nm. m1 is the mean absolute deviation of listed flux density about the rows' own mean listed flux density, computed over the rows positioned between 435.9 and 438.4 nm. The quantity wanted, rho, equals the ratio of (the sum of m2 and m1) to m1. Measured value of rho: 1.9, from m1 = 1.45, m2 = 1.3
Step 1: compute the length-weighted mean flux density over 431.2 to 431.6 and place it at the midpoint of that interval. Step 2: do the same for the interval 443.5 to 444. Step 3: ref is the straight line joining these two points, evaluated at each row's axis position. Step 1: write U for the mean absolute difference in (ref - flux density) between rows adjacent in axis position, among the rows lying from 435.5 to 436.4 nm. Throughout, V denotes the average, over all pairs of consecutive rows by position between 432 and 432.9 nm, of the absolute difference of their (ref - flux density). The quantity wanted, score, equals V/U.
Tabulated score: 0.82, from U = 1.7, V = 1.4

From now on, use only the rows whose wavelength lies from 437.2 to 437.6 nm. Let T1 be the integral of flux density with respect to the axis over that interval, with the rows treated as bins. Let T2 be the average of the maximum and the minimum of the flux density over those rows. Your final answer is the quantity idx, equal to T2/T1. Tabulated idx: 2.54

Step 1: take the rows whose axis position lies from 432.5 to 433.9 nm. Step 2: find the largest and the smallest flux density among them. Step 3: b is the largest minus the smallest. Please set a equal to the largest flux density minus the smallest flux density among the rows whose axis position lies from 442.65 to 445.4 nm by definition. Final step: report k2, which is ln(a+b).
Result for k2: 2.60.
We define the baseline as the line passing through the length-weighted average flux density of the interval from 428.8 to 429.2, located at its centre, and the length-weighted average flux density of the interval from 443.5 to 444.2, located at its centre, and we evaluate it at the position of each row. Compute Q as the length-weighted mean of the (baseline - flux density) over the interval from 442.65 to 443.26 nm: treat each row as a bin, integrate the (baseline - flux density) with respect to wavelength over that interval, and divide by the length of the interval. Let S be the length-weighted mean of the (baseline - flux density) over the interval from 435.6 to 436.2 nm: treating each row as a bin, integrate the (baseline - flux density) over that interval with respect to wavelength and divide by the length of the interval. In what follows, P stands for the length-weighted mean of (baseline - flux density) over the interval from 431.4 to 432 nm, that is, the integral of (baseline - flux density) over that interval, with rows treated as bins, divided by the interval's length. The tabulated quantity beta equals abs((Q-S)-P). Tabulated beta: 2.9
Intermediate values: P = -3.0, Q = -1.22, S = -1.1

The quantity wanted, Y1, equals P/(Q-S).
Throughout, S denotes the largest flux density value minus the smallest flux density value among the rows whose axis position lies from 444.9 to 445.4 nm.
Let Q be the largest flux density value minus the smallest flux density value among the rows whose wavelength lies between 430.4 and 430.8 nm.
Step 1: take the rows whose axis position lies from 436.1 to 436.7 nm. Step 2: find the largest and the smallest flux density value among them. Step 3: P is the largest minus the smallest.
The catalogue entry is -1.7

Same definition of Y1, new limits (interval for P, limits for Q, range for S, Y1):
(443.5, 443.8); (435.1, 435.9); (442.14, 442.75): 0.3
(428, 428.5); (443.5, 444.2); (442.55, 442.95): 2.0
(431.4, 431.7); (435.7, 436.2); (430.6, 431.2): 0.2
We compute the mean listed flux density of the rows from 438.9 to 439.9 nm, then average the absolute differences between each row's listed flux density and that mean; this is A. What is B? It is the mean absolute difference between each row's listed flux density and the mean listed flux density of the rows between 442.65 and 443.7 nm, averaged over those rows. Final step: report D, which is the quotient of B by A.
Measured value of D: 0.63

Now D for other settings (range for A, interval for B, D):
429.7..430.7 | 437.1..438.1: 0.75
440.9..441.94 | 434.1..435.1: 0.95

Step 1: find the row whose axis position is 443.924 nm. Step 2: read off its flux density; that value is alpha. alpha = 18.7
